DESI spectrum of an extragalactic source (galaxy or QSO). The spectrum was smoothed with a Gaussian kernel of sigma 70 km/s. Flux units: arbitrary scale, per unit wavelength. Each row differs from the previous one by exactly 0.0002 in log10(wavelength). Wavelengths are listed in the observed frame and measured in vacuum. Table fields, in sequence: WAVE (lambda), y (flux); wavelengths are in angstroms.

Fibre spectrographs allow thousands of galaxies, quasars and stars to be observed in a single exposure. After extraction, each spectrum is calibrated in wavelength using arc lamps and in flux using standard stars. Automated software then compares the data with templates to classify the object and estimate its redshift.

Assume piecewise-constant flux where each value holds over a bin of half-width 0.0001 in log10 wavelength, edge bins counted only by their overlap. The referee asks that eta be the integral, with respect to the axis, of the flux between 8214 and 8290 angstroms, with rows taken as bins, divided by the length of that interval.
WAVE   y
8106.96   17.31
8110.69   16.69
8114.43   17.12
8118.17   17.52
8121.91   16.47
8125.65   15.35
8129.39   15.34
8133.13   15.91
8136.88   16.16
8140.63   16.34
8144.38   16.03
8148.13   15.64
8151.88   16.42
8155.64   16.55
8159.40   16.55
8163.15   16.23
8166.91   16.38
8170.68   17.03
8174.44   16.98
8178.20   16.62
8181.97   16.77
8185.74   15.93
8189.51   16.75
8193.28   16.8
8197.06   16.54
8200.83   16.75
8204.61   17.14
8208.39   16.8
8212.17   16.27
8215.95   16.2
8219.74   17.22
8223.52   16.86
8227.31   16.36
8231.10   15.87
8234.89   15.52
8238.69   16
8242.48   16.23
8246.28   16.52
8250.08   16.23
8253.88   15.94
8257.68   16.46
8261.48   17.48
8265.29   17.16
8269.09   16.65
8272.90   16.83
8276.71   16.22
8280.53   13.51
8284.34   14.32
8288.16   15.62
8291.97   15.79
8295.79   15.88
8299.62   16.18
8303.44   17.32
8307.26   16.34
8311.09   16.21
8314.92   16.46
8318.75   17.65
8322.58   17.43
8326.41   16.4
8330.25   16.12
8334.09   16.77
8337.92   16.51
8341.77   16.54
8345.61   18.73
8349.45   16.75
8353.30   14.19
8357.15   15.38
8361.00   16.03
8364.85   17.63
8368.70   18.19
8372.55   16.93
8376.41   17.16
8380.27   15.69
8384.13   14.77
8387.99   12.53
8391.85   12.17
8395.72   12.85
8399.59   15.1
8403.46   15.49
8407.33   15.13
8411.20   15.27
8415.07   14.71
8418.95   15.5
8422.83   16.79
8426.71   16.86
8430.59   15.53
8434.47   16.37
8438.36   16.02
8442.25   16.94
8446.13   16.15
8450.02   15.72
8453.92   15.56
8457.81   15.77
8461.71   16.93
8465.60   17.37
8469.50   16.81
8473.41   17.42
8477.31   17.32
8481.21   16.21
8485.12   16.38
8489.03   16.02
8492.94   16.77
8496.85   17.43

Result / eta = 16.2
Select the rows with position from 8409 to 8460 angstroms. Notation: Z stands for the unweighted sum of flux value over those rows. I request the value 207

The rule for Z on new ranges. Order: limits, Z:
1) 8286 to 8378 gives 398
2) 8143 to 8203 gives 264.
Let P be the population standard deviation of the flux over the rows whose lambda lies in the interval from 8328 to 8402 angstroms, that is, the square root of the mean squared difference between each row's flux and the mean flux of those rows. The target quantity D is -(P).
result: -1.8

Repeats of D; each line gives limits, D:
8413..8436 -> -0.8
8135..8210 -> -0.4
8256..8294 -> -1.2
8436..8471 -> -0.6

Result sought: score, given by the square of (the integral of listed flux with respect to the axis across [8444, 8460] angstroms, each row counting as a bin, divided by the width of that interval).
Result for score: 251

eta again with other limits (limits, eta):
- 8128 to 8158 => 16.1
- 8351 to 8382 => 16.4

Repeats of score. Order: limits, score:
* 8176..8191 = 273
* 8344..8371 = 278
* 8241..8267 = 275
